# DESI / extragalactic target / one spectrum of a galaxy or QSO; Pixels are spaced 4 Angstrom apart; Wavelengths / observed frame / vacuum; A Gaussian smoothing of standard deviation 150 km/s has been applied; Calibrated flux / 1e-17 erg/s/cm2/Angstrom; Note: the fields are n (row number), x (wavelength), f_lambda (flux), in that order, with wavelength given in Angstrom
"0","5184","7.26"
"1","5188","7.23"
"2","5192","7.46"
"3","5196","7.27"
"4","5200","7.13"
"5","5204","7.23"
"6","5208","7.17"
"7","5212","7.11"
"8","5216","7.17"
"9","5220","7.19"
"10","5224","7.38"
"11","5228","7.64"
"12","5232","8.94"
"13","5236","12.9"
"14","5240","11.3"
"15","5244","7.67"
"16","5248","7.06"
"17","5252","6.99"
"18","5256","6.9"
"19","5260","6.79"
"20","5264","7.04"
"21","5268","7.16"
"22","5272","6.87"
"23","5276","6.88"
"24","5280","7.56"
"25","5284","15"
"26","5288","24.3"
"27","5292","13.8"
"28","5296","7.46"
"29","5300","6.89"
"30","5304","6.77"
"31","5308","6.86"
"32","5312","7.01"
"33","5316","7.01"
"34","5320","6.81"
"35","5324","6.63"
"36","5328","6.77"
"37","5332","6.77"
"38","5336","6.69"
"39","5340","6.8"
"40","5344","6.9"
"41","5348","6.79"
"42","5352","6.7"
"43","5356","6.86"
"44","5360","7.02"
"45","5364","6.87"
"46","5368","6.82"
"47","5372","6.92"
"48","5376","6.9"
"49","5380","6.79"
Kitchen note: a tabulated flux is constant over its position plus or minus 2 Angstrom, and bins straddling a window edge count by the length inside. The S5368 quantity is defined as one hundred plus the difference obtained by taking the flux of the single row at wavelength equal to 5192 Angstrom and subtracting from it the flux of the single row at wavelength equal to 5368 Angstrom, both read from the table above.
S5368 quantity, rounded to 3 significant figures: 101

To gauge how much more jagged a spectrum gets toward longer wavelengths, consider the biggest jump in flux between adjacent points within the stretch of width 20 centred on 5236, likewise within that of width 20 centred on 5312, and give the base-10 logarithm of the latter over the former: -1.3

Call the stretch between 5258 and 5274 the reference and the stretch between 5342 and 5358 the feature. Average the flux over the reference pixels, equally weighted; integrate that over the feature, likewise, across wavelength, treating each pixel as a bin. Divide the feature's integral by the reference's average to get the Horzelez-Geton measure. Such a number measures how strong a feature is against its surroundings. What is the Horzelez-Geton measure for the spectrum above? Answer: 16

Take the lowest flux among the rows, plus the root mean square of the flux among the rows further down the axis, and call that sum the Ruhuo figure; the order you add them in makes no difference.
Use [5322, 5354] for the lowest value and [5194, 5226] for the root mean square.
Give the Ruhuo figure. 13.8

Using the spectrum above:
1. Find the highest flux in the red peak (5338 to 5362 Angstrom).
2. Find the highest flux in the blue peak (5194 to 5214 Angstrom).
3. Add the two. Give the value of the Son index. 14.3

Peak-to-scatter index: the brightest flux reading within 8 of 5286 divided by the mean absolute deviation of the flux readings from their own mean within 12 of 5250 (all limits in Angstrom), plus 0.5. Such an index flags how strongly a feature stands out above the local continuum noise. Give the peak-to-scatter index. 21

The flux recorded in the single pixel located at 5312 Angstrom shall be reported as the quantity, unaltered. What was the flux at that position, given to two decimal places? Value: 7.01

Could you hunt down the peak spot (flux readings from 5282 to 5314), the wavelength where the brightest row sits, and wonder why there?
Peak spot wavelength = 5288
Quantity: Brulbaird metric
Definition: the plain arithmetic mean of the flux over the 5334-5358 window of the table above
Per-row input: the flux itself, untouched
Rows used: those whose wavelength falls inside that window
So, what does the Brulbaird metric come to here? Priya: 6.79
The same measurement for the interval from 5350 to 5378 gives 6.87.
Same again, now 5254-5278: 6.94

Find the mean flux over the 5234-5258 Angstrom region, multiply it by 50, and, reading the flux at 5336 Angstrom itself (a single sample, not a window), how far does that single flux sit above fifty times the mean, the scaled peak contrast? -433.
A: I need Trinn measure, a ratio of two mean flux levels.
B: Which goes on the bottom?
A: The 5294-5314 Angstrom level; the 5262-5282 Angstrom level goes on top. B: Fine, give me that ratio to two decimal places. 1.01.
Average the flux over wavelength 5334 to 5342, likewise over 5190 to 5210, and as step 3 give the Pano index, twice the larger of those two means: 15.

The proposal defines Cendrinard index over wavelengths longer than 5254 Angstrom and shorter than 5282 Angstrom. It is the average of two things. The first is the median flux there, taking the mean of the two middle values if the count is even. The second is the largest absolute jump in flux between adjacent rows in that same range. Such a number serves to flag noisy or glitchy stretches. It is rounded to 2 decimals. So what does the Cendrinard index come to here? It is 3.79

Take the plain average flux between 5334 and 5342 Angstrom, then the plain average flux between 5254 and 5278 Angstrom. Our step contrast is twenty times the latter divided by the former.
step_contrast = 20.6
